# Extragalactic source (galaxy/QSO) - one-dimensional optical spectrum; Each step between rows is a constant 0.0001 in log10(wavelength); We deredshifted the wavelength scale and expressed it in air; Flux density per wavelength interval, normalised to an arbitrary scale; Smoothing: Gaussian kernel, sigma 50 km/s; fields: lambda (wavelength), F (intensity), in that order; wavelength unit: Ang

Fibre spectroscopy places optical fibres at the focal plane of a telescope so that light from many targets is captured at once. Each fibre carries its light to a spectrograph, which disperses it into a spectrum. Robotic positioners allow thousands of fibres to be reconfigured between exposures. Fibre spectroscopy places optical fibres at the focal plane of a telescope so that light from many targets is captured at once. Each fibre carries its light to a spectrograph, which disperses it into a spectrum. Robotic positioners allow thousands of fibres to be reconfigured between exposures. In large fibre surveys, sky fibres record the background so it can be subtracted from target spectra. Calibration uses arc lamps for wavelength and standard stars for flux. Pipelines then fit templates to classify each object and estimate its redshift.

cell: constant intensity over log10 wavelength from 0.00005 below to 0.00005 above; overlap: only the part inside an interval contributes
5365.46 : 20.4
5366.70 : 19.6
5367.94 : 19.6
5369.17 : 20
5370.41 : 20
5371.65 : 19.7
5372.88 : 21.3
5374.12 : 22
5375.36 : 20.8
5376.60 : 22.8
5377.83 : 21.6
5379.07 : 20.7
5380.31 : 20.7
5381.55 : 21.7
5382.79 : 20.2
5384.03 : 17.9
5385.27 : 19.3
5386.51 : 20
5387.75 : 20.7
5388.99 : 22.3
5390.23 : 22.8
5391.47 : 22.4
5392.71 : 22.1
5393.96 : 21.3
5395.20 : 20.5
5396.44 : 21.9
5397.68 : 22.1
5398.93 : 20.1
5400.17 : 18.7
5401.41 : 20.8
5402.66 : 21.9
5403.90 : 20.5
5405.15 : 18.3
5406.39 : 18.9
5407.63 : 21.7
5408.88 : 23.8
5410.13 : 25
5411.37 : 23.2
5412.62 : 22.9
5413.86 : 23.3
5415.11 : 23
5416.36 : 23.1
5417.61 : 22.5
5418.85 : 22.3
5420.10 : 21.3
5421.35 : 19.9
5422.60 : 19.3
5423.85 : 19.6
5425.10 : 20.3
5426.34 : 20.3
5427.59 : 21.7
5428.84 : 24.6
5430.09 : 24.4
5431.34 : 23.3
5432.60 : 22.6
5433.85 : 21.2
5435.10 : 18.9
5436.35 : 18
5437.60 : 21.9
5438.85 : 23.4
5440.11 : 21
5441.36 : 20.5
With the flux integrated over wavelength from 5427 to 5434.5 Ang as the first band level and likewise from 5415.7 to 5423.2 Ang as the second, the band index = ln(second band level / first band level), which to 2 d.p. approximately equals -0.07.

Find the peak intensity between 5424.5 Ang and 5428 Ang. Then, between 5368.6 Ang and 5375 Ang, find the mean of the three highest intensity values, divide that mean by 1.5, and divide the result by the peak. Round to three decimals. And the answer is 0.648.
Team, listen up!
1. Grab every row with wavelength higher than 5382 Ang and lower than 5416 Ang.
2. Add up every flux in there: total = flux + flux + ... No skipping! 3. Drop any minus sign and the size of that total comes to 576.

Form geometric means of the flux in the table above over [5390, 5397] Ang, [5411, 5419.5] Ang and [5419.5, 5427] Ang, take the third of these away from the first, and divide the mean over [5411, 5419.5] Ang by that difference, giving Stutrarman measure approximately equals 13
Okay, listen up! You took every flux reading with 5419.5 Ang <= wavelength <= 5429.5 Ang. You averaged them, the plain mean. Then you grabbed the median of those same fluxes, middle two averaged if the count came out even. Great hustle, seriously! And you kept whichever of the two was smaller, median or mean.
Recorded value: 20.3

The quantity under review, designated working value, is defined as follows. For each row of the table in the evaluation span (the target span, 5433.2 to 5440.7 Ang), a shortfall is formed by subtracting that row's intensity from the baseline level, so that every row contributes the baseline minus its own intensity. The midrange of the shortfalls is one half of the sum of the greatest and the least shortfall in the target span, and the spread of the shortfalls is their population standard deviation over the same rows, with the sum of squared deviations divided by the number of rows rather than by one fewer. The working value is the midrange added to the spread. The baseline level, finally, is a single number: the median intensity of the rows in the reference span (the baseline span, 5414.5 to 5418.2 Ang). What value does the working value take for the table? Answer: 4.1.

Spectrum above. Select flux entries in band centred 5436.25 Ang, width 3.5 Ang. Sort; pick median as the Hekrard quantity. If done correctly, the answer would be 18.9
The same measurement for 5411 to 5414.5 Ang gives 23.2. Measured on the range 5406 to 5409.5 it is 21.7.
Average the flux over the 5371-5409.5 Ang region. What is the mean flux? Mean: 21.0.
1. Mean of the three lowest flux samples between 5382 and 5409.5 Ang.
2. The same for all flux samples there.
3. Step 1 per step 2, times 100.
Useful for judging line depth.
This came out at 88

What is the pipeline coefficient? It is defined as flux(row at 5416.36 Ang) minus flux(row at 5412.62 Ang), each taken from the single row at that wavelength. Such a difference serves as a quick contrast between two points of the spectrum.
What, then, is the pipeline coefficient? 0.2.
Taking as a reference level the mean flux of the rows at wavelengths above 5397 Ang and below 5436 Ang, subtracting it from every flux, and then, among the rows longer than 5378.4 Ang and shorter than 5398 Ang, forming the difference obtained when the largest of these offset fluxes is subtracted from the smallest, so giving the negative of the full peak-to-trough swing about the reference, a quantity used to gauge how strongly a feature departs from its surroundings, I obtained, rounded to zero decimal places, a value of -5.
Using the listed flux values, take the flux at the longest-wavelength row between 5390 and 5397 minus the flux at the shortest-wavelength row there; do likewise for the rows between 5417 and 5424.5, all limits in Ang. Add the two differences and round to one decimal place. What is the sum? -3.8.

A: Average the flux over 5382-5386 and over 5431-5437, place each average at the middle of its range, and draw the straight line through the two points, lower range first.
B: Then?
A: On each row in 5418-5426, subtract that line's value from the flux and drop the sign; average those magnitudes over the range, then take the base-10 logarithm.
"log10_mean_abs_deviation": -0.03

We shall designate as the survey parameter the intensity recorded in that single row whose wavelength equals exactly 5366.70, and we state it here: 19.6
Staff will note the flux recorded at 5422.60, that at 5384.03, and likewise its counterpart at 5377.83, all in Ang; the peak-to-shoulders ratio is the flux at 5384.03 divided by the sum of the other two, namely 0.438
